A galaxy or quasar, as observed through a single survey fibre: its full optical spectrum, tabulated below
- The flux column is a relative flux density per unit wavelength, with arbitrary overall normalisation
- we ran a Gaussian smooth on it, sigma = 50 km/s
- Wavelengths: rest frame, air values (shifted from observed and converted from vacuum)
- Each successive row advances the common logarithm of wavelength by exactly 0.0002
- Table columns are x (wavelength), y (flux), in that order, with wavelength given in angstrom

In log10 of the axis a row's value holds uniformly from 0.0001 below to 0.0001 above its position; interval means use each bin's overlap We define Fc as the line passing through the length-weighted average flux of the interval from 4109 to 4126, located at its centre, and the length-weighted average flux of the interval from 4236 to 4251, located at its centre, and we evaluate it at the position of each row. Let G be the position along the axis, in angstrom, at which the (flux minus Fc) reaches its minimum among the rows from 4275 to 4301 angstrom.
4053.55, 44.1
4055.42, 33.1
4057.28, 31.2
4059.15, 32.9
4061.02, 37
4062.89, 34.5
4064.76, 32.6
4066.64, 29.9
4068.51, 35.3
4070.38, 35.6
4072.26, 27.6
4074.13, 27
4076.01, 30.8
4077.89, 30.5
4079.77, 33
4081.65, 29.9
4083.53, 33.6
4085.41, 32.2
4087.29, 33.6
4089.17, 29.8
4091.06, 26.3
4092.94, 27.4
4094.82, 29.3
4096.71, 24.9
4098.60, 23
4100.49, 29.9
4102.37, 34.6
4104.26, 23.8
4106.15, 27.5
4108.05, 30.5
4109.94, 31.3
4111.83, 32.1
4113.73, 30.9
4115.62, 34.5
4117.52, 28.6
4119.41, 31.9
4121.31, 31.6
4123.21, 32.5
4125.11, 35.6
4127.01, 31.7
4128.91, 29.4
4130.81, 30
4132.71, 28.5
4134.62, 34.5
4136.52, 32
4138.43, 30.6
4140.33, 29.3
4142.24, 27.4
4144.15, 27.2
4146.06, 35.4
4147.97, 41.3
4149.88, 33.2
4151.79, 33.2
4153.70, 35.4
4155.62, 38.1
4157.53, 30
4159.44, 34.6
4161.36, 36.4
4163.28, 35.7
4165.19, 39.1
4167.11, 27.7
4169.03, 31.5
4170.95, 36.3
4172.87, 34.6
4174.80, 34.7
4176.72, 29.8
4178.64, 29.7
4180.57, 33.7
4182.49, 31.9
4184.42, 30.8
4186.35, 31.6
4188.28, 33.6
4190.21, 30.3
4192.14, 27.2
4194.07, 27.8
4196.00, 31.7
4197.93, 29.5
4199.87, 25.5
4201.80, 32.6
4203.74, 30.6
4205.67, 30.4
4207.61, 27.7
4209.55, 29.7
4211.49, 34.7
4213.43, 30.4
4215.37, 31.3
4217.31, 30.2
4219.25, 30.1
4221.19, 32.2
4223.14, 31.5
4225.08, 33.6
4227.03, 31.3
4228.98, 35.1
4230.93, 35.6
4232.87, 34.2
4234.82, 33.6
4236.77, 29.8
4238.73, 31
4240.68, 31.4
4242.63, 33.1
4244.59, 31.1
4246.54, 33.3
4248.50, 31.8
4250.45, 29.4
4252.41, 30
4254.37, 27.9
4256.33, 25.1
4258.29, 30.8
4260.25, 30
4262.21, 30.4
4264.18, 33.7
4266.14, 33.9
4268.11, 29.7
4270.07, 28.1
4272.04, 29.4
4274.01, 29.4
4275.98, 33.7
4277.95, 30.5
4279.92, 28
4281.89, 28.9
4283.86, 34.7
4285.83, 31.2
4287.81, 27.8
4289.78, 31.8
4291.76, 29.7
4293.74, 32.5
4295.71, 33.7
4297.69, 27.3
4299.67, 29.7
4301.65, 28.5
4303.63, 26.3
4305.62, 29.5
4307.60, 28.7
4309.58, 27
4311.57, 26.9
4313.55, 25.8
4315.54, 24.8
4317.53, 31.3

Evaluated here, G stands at 4297.69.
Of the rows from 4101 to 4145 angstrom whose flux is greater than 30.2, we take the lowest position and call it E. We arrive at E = 4102.37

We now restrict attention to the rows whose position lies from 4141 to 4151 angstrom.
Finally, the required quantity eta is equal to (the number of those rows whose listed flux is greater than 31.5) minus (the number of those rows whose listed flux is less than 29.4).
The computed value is 1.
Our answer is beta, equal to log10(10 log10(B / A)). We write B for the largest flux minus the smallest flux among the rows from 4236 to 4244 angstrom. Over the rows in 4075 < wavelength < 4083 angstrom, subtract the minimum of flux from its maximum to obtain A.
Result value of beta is -0.6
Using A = 3.1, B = 3.3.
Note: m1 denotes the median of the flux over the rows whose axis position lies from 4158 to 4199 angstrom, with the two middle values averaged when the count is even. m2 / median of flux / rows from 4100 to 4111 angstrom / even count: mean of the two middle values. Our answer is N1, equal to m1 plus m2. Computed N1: 61.9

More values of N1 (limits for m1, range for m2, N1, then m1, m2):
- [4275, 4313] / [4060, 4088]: 62.1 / 29.5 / 32.6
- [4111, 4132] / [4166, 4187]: 63.3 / 31.7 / 31.6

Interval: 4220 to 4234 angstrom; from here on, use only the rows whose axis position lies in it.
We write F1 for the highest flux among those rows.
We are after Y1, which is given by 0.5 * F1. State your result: 17.8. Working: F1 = 35.6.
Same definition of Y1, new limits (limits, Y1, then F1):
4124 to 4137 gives 17.8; 35.6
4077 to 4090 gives 16.8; 33.6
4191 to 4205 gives 16.3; 32.6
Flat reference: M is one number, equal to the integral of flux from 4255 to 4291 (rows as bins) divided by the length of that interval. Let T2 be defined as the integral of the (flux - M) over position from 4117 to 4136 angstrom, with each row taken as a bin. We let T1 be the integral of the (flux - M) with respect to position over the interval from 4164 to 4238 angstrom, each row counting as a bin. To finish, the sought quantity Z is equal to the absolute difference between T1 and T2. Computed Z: 72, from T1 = 94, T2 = 22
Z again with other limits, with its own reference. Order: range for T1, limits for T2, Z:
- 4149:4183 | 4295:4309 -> 132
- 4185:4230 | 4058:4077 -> 16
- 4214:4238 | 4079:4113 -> 74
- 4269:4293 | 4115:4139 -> 32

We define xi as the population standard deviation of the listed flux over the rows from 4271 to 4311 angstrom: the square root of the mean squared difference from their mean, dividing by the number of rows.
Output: 2.30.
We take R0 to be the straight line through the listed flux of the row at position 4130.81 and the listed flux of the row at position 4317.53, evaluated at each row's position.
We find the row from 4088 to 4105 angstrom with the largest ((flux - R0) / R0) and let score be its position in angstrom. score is 4102.37 angstrom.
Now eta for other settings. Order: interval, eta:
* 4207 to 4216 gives 0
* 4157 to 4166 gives 4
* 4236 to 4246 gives 1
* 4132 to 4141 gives 0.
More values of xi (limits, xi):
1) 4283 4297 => 2.17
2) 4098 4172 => 3.85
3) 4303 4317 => 1.51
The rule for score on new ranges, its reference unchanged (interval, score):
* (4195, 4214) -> 4211.49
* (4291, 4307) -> 4295.71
